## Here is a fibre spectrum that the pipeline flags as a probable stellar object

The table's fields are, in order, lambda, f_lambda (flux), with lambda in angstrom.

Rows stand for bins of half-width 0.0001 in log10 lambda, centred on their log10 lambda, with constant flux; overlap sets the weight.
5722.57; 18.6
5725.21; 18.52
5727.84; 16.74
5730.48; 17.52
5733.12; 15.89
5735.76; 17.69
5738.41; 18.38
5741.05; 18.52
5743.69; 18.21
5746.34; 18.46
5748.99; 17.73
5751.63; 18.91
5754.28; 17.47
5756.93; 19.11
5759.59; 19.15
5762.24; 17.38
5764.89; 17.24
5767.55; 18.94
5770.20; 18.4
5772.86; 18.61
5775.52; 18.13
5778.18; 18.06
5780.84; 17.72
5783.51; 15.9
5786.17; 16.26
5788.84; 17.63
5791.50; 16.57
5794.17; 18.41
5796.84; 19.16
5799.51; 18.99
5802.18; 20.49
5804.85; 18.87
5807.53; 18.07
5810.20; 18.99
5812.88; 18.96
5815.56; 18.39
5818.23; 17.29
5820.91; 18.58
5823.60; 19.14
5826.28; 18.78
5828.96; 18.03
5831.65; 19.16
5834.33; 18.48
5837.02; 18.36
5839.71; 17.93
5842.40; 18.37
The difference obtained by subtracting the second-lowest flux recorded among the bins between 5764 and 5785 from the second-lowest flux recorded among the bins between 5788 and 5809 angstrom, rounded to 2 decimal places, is 0.39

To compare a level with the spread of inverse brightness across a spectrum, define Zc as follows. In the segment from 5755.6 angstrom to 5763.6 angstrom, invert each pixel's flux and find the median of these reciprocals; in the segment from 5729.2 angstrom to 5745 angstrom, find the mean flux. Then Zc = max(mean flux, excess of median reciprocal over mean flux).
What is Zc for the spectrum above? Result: 17.7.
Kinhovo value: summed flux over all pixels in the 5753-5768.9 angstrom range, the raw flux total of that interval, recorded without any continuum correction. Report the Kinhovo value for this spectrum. 109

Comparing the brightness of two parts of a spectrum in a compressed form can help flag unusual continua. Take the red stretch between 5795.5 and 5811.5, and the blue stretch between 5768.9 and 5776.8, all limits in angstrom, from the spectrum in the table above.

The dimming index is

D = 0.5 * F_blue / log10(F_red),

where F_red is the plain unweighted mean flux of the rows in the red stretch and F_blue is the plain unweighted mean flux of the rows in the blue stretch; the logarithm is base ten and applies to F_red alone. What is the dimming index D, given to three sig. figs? 7.17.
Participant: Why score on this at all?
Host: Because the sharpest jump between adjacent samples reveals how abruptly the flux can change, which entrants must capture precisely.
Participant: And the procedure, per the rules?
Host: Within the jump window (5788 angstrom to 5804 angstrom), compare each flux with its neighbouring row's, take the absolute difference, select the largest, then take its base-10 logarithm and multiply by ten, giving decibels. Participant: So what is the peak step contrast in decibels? 2.65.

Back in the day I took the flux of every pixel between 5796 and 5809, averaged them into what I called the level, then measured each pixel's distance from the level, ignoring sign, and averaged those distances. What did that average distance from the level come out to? 0.6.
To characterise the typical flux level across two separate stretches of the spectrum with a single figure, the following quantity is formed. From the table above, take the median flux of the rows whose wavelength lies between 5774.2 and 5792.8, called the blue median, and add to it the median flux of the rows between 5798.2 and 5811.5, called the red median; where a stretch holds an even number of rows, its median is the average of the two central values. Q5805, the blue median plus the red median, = 36.6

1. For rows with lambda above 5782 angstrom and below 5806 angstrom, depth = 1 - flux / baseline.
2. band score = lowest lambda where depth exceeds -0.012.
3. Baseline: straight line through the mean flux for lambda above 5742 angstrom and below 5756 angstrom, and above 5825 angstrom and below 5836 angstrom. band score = 5783.51 angstrom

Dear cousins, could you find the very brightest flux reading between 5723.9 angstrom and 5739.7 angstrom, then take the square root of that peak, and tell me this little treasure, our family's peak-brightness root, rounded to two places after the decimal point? 4.30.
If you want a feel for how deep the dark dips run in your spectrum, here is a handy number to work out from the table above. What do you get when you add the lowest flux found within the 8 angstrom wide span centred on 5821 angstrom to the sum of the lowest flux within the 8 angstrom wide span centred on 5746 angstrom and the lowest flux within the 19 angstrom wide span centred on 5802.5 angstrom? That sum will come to 53.1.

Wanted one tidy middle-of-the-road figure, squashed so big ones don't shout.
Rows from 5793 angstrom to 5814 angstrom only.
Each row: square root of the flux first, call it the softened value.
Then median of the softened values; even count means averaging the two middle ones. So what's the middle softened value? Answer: 4.36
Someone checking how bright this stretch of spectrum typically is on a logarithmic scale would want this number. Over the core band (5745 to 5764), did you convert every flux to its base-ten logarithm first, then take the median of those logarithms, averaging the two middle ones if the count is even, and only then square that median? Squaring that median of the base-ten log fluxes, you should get 1.60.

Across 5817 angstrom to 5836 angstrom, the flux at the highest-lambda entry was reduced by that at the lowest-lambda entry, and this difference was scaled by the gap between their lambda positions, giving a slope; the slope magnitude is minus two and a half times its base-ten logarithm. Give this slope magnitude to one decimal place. 2.8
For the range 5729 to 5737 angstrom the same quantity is 3.7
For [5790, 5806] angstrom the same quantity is 1.9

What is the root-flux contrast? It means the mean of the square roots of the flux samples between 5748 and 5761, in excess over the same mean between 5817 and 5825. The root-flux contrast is 0.02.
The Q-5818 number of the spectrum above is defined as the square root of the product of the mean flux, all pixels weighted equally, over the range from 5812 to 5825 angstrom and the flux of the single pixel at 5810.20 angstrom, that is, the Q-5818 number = 18.7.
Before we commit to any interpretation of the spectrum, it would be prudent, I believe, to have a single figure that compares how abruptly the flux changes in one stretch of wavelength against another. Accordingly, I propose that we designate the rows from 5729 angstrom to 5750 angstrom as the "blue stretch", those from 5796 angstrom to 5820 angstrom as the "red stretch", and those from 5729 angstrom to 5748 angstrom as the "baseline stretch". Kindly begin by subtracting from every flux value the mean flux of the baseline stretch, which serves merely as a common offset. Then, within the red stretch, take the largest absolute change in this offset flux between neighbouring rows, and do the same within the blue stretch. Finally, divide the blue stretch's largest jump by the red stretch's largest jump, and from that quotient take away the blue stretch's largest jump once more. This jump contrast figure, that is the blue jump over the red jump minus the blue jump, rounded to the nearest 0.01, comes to -0.69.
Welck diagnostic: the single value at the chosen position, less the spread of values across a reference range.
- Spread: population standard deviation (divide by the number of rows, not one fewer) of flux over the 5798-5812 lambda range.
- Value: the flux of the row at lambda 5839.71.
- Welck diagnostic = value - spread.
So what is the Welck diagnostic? 17.15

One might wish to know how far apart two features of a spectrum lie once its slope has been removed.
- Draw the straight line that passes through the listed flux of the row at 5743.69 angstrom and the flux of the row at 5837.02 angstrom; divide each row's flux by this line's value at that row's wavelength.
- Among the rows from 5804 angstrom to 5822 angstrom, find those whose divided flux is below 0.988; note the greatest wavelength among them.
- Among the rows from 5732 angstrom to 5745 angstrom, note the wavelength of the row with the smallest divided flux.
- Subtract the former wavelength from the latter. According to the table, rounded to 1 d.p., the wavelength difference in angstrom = -85.1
